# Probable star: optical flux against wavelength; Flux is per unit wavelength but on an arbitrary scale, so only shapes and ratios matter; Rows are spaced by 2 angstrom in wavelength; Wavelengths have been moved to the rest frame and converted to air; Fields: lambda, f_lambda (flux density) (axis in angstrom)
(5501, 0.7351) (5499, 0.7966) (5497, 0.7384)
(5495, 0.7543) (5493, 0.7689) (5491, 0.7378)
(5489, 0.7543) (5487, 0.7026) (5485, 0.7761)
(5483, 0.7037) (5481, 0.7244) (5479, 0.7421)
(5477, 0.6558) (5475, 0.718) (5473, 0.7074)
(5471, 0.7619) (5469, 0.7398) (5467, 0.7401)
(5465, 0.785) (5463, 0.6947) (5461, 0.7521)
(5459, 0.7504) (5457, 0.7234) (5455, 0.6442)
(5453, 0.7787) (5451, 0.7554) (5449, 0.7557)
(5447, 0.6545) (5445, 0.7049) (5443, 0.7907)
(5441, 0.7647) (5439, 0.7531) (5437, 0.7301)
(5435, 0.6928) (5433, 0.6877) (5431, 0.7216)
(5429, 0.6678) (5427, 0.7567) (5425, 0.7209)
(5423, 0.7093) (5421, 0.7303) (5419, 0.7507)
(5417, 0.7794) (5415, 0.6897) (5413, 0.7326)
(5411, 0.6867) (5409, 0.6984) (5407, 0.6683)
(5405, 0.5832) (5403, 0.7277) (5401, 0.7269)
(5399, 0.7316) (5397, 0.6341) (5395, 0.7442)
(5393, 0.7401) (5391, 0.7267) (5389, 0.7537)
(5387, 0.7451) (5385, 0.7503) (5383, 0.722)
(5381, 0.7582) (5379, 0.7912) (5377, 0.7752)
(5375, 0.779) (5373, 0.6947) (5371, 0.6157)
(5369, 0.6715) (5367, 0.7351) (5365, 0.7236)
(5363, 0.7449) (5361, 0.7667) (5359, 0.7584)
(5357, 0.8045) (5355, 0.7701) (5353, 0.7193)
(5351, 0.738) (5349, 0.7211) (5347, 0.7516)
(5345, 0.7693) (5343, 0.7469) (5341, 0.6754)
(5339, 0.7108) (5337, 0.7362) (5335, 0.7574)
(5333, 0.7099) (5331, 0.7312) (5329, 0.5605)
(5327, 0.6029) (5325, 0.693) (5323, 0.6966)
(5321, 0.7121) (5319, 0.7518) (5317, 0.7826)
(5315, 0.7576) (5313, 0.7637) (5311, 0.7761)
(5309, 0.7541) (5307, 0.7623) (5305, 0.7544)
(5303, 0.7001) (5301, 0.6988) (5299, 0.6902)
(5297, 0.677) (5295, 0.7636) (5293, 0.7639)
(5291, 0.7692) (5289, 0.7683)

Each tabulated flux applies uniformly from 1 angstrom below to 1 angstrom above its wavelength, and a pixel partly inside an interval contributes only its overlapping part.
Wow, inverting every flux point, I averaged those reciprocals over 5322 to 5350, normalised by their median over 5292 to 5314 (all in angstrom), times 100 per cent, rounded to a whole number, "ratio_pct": 108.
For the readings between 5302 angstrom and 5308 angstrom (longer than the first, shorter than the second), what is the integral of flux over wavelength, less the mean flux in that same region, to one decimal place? 3.7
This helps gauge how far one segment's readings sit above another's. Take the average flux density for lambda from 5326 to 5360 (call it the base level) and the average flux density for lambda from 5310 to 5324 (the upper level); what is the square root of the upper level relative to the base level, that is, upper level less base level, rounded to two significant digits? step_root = 0.17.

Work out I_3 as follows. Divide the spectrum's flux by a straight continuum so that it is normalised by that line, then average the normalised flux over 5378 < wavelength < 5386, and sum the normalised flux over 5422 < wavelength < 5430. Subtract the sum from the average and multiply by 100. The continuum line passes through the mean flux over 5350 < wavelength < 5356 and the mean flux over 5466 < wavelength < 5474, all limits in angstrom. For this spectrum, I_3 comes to -284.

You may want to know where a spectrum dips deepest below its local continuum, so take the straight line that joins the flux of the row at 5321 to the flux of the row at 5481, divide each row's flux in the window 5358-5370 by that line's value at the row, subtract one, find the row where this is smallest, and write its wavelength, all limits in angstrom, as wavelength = 5369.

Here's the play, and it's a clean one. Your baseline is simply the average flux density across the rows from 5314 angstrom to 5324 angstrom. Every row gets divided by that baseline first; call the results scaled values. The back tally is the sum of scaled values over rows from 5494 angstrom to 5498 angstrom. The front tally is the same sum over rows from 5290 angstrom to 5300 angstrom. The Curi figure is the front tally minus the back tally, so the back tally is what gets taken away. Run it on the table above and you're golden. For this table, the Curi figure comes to 2.9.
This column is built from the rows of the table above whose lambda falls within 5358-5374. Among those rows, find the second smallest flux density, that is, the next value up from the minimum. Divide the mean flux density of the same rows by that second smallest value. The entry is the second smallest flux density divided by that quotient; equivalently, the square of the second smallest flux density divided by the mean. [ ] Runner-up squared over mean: 0.63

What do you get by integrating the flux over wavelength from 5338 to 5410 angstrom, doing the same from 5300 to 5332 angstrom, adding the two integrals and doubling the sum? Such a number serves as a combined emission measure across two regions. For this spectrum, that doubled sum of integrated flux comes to 151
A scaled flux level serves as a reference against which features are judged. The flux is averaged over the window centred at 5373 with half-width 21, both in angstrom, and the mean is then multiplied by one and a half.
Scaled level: 1.11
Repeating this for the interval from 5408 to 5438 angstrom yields 1.08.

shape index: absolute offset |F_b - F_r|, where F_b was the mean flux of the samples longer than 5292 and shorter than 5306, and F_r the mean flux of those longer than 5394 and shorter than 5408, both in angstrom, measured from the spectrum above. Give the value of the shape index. 0.033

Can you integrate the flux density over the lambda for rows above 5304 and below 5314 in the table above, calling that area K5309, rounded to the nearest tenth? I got 7.6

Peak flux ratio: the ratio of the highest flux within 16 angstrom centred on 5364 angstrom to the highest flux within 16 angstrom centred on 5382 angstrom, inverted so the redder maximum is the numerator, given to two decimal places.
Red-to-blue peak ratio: 0.98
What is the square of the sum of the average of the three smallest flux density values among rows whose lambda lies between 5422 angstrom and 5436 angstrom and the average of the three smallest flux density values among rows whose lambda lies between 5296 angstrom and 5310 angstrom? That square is 1.88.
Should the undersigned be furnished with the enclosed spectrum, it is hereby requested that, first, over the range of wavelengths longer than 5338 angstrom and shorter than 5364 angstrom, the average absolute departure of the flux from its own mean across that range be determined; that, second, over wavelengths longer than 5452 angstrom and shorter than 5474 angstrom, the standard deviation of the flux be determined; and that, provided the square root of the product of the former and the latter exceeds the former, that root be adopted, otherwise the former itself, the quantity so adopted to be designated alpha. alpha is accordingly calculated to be 0.031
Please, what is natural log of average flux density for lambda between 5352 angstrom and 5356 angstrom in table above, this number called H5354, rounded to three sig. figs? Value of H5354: -0.295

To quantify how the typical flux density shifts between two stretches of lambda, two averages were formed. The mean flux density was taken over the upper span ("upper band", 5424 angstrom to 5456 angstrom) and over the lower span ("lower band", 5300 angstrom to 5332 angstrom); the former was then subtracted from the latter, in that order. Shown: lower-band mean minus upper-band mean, -0.005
